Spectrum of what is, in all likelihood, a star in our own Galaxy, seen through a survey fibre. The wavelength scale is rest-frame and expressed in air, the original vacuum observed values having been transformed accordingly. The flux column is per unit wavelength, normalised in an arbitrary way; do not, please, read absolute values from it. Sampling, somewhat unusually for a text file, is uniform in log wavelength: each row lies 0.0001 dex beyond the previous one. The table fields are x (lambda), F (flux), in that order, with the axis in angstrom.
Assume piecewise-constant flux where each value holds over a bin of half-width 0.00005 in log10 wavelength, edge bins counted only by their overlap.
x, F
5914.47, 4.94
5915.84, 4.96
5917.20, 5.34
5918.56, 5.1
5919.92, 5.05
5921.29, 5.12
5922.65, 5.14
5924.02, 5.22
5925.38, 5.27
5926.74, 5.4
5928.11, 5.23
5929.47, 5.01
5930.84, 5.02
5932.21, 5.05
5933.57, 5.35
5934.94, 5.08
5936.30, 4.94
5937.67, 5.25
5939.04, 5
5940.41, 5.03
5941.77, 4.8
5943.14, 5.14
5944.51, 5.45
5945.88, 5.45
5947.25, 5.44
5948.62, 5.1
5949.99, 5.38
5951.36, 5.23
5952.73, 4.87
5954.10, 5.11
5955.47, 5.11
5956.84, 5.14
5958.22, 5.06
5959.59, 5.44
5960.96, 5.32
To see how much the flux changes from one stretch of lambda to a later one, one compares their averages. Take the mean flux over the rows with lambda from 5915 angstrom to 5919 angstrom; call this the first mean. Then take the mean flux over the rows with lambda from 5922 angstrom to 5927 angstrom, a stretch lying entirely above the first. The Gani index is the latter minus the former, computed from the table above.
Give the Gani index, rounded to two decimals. 0.12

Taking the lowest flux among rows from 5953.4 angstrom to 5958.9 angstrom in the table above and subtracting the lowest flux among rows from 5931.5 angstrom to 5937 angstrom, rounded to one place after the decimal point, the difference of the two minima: 0.1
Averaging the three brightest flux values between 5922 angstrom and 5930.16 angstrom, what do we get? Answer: 5.30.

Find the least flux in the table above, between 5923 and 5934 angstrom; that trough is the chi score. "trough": 5.01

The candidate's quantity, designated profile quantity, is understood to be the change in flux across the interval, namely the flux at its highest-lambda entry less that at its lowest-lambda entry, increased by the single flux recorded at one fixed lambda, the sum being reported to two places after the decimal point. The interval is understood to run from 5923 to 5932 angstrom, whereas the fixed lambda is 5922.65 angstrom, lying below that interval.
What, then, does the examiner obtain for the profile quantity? 4.94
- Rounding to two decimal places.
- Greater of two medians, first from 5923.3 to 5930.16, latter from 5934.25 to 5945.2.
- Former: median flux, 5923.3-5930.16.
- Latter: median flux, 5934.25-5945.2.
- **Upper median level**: 5.23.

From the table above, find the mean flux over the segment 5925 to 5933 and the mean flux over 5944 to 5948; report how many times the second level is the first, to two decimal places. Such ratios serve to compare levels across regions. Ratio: 1.05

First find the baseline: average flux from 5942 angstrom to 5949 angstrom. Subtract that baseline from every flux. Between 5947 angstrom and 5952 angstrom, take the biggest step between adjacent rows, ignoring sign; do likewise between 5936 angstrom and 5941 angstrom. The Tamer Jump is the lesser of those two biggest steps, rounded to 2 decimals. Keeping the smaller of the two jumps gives 0.31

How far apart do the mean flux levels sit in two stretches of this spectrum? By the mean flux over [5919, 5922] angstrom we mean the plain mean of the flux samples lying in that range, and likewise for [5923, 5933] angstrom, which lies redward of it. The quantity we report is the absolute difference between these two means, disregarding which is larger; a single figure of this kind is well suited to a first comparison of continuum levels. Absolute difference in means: 0.086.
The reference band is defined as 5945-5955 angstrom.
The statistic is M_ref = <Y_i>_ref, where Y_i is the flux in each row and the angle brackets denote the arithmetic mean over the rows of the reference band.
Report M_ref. 5.23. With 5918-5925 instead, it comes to 5.13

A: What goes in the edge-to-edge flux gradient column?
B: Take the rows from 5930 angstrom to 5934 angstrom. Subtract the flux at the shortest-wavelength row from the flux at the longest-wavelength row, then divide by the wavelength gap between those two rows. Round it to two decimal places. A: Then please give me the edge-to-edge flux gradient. 0.12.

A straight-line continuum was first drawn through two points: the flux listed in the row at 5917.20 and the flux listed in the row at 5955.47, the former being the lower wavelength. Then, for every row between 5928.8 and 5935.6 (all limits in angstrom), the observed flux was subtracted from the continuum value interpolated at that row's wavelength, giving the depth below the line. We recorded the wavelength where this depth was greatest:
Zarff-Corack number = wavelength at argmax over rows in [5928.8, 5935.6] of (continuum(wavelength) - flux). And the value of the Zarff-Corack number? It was 5929.47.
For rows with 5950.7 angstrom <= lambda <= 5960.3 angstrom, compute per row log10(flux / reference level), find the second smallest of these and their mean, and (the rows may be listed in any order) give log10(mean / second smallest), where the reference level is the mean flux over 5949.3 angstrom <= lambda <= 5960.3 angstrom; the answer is -0.52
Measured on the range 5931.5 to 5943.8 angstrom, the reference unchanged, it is -0.37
